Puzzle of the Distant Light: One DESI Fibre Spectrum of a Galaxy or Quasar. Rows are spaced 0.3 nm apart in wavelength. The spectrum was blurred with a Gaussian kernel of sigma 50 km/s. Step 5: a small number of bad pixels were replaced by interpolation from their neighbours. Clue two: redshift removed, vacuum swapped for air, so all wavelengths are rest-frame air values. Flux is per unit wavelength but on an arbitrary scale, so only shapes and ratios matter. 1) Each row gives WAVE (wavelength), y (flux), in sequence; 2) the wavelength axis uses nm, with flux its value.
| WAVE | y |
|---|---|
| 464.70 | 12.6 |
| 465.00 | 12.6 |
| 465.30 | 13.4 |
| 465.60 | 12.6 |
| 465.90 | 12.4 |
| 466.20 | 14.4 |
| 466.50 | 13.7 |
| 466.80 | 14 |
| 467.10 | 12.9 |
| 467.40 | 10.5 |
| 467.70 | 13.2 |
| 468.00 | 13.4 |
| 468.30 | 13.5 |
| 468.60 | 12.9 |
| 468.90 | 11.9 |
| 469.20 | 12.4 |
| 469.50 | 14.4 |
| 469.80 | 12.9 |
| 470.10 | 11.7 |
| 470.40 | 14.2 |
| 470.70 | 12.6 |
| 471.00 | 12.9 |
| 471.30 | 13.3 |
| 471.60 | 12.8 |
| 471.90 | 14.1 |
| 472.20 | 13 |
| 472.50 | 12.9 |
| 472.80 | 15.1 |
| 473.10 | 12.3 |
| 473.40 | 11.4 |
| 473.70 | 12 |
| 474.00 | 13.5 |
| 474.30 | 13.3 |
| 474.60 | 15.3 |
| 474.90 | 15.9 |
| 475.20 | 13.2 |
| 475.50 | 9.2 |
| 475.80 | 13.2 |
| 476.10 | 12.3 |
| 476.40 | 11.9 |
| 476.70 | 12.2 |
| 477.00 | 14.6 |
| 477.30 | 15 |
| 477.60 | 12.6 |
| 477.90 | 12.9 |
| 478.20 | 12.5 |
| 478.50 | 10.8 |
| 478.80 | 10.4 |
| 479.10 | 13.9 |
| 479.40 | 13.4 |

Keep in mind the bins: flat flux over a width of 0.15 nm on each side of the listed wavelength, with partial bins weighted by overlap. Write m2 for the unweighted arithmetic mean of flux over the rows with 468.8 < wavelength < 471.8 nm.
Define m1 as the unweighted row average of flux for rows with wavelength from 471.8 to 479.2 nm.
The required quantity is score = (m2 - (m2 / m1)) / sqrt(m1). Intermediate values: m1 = 12.94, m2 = 12.9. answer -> 3.31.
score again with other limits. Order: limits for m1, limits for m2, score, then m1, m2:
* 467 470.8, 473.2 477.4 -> 3.37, 12.81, 13.1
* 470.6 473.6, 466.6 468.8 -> 3.30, 13.04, 12.9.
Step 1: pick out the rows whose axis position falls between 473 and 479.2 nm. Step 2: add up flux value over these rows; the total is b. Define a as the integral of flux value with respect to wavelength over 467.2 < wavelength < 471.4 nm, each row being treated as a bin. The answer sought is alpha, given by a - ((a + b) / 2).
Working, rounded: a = 54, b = 268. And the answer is -107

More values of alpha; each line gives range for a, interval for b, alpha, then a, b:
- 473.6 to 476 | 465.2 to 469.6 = -82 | 32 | 196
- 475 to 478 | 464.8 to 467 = -27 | 38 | 93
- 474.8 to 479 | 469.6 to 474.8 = -85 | 53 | 223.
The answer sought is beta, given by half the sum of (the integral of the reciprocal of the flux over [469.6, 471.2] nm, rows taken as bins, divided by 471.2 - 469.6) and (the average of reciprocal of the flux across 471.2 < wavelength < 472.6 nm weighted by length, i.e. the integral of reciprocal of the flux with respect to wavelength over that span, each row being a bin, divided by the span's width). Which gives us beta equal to 0.0767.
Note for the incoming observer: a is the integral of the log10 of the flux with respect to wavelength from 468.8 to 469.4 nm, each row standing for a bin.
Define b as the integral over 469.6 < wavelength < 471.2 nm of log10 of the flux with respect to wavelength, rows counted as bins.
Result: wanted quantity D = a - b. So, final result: -1.12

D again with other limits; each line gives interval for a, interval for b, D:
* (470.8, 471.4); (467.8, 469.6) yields -1.34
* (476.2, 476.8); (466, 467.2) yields -0.72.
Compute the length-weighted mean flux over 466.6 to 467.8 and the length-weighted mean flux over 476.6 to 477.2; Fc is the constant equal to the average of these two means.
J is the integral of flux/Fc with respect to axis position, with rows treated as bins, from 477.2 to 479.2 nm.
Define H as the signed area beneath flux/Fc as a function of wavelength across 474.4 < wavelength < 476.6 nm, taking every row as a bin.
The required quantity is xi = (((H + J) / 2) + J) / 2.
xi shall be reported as 1.97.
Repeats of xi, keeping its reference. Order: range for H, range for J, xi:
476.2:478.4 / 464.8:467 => 2.21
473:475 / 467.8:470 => 2.14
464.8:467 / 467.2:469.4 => 2.14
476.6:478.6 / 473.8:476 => 2.17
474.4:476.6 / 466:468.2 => 2.19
